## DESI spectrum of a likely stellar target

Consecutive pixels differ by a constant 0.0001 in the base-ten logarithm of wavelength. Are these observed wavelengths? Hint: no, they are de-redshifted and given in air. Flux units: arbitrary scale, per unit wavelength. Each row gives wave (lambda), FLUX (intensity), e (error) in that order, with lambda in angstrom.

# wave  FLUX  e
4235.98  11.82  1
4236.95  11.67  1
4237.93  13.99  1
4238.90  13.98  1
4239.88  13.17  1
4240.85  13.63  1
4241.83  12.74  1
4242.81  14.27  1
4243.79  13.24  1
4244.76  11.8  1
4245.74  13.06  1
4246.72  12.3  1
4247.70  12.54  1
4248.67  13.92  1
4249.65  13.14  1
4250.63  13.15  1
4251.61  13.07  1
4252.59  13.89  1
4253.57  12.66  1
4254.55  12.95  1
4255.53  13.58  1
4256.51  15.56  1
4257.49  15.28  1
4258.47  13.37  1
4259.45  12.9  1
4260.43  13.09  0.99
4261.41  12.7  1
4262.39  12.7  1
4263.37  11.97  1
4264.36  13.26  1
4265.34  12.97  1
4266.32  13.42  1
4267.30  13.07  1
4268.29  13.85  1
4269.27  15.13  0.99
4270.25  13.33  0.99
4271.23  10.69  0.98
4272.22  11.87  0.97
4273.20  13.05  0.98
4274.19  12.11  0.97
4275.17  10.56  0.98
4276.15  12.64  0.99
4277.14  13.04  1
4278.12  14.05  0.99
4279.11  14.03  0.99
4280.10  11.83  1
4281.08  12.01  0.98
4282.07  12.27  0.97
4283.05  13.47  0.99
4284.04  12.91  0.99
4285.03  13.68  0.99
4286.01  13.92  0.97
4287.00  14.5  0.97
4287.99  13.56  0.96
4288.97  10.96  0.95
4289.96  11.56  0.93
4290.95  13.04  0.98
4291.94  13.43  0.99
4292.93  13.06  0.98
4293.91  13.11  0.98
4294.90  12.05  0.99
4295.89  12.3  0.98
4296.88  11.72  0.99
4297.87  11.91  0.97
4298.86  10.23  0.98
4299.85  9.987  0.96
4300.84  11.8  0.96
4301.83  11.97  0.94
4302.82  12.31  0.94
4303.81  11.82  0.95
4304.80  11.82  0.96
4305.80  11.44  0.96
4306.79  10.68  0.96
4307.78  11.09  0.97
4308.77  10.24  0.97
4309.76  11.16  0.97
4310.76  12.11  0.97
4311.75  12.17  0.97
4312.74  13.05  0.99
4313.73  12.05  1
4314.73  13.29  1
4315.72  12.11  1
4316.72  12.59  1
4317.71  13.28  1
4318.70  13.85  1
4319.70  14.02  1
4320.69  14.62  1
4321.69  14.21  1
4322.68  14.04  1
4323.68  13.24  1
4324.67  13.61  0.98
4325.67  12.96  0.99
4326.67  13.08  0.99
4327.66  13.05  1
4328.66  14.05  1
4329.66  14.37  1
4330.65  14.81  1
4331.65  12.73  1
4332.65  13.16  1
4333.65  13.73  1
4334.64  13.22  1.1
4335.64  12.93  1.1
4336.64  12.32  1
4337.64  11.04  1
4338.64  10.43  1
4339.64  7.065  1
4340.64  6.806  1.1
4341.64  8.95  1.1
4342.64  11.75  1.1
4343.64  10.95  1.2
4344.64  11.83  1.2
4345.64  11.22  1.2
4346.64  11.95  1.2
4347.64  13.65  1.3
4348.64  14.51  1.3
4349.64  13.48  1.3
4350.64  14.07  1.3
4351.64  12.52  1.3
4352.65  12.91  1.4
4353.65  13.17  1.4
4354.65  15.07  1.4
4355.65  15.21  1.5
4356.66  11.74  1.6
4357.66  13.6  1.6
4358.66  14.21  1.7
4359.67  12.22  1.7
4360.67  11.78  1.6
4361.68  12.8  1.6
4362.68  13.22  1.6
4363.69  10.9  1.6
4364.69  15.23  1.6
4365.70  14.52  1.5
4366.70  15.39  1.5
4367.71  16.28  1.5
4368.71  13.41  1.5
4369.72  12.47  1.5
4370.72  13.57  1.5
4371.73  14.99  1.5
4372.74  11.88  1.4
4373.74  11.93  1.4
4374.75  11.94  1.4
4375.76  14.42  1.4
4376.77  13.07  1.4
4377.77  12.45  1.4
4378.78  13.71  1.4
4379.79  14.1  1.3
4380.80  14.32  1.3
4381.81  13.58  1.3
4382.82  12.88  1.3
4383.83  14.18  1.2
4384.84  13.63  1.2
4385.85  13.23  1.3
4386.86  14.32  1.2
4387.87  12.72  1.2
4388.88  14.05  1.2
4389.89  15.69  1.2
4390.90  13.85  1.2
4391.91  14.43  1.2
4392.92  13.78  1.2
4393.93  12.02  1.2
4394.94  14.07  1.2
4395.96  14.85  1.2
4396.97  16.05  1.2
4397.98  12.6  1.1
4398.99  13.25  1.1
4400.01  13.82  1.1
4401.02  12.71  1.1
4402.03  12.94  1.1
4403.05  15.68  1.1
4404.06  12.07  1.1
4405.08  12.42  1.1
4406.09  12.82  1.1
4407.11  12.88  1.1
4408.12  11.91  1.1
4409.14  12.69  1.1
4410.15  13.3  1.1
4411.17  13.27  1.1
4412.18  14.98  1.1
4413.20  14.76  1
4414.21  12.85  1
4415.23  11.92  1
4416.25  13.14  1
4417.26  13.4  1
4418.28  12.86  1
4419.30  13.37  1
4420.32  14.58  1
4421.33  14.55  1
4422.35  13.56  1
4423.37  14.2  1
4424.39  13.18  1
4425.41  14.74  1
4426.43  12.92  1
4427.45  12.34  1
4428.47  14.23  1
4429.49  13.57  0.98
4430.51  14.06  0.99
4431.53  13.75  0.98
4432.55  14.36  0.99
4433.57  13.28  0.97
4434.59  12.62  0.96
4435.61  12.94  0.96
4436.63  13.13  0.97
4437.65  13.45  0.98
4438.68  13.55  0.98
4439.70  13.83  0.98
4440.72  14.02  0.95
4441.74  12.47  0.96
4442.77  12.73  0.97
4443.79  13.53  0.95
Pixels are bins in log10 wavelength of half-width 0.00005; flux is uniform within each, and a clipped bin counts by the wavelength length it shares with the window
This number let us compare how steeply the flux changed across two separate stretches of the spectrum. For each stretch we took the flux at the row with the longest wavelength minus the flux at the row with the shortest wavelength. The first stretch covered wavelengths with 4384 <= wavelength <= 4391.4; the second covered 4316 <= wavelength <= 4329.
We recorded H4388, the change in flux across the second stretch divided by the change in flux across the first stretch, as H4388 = 6.6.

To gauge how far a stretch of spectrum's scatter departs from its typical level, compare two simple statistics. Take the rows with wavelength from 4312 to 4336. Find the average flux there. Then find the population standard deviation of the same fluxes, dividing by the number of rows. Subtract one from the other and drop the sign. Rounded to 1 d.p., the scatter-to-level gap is 12.7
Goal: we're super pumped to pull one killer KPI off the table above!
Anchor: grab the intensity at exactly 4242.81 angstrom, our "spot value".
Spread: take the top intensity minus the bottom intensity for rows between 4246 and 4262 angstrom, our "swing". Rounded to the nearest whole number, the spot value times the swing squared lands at 152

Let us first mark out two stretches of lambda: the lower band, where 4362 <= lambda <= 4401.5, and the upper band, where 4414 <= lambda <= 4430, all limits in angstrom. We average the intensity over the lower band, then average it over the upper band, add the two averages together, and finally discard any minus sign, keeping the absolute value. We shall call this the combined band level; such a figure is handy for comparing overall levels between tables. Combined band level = 27.1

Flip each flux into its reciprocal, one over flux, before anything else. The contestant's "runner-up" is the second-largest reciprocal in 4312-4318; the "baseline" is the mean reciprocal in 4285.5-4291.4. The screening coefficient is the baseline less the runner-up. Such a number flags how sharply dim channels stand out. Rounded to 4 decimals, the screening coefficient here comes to -0.0044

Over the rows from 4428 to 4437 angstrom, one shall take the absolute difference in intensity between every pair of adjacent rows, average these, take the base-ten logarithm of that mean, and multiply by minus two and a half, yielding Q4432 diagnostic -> 0.67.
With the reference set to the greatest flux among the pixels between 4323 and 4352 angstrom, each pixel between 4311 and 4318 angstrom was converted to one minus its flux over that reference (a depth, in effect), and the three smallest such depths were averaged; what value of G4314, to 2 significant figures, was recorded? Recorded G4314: 0.11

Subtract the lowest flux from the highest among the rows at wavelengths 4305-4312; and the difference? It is 1.9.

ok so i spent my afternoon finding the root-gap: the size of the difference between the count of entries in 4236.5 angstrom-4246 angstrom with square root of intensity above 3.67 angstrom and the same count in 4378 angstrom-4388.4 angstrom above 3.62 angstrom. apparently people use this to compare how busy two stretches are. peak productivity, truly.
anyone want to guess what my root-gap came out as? 4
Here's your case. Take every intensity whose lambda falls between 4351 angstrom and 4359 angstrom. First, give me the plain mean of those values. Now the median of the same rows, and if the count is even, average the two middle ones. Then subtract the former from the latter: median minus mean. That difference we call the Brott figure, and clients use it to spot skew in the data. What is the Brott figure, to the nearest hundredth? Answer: -0.17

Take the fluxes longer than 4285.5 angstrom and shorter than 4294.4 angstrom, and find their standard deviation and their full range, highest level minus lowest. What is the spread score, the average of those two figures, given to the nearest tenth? 2.3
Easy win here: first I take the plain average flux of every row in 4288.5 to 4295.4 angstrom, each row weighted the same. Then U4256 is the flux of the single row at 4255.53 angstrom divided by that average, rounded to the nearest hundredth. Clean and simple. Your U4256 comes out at 1.09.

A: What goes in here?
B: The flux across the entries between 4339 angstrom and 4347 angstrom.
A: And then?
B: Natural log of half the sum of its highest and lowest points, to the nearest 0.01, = 2.24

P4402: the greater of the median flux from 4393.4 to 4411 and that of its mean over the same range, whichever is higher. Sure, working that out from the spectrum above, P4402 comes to 13.3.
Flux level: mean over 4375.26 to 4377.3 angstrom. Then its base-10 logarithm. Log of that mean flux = 1.14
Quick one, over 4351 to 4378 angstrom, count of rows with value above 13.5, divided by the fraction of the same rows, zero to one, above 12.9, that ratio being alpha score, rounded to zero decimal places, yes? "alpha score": 19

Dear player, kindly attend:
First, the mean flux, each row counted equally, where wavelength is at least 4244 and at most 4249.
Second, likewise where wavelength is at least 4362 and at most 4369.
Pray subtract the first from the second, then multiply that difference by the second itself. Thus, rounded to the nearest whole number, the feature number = 20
